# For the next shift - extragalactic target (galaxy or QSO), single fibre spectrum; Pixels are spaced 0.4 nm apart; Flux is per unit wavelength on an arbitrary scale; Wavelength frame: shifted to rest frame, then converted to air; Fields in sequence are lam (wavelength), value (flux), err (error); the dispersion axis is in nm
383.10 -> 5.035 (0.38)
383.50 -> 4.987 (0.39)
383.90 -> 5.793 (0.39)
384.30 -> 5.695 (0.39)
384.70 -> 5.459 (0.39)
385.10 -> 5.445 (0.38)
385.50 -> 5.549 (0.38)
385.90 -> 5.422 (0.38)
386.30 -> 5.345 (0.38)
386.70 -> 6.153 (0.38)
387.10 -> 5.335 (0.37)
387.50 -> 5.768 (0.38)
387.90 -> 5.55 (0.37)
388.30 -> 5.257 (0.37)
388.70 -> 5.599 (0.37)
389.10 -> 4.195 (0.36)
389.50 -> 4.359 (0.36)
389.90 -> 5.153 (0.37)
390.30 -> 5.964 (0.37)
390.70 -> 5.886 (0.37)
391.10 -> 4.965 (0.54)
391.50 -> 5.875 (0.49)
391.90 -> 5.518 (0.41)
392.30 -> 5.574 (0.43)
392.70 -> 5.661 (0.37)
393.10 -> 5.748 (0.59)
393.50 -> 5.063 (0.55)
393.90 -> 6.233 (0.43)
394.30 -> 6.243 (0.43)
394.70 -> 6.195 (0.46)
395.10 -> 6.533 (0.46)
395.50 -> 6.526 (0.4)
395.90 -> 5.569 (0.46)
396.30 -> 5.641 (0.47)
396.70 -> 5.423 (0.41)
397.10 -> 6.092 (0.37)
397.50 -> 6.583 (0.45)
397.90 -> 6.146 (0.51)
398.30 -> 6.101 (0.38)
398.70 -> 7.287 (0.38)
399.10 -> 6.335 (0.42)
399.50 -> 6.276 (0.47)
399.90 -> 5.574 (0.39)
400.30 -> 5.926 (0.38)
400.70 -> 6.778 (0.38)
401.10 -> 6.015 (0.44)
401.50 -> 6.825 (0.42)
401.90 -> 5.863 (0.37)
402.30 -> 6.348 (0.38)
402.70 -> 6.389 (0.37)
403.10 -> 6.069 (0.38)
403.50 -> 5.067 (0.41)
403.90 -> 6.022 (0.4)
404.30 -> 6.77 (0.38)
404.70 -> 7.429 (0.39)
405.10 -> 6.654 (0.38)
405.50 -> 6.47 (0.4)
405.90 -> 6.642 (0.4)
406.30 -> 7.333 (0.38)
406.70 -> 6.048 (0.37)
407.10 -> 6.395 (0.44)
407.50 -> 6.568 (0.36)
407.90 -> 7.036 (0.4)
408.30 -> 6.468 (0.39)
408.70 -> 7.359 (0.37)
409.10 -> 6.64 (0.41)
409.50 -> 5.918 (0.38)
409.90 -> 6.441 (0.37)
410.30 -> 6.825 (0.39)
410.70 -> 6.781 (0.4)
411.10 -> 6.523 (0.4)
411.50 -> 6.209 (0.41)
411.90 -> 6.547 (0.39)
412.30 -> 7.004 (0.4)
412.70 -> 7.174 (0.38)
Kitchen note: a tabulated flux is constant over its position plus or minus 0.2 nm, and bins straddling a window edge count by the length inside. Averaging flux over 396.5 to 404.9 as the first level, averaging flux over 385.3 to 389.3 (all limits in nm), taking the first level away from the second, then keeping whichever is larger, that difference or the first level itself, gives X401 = 6.25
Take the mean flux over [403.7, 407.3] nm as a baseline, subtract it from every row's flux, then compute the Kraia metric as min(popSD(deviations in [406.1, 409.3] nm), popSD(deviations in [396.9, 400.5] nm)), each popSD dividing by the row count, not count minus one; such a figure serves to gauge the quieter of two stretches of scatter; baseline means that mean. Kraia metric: 0.438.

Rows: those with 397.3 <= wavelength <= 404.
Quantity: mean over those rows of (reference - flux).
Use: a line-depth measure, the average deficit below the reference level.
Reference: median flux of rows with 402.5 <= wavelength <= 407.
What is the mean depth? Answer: 0.3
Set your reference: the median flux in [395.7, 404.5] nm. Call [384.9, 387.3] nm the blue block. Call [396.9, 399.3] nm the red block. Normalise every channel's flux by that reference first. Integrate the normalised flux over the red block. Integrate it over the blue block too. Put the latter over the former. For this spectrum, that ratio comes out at 0.86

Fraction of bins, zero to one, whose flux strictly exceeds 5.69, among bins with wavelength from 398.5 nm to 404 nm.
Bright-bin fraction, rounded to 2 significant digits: 0.86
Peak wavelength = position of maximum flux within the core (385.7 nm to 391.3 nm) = 386.70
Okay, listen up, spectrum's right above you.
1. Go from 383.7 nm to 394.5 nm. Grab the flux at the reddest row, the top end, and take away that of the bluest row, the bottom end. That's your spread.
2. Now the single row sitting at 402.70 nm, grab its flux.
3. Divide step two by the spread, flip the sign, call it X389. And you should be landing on -14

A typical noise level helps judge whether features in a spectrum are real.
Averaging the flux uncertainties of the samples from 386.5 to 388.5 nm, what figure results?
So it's 0.37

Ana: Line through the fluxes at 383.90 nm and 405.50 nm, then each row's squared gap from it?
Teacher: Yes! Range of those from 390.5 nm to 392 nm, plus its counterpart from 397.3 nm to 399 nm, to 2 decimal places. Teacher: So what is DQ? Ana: 2.15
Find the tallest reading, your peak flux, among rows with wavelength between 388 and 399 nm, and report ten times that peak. 73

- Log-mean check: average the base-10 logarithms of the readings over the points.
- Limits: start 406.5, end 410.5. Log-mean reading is 0.82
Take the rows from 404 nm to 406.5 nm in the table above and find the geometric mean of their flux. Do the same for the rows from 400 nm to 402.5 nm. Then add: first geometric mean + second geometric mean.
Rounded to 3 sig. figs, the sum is 13.2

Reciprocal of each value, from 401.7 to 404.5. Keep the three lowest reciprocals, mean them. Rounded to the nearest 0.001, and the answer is 0.154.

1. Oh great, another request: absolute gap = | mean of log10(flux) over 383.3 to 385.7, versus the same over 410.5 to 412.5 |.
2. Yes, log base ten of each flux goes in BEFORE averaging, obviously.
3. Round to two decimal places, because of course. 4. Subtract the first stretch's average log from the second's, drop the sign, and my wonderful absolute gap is 0.08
